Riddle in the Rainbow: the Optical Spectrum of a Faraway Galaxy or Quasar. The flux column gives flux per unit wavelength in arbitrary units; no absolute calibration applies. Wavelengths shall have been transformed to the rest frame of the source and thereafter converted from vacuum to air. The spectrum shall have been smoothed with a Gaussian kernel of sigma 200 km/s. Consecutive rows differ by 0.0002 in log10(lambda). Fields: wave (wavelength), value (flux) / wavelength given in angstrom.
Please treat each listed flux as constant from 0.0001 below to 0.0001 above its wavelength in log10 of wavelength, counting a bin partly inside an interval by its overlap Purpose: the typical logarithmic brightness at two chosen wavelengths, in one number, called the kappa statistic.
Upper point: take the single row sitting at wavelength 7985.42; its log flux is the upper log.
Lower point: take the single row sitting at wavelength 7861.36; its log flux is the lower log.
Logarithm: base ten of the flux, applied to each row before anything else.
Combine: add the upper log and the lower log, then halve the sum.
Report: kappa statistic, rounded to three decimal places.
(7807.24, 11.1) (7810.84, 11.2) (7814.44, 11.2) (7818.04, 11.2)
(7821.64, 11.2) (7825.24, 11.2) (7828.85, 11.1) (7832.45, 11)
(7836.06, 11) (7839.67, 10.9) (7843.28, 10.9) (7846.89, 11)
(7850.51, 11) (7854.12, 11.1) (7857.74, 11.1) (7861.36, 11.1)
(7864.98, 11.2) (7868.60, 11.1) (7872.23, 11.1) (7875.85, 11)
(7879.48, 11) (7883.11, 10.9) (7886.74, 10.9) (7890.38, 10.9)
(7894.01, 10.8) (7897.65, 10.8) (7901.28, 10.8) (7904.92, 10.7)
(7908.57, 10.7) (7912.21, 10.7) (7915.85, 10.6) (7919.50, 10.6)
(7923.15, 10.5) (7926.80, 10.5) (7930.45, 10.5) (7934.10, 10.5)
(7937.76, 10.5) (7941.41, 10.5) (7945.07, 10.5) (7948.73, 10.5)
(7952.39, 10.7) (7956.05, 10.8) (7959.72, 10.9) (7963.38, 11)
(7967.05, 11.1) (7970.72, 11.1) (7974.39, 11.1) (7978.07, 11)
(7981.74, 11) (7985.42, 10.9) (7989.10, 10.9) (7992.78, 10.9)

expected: 1.041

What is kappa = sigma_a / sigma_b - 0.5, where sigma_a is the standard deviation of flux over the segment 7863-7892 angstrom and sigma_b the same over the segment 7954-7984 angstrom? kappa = 0.55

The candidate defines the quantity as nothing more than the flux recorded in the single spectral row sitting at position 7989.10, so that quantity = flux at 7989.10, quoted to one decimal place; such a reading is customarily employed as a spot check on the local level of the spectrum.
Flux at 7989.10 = 10.9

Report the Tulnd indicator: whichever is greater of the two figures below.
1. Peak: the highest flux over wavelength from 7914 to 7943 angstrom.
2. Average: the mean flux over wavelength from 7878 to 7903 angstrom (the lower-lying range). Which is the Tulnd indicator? 10.9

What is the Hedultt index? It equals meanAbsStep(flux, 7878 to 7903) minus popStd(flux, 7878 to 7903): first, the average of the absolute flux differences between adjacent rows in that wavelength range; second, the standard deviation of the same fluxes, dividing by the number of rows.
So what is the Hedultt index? -0.037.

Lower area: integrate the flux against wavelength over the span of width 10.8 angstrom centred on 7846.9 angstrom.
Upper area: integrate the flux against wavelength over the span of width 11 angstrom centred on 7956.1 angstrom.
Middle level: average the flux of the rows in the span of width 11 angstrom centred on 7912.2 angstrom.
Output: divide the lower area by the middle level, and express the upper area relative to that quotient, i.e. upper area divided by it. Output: 10.7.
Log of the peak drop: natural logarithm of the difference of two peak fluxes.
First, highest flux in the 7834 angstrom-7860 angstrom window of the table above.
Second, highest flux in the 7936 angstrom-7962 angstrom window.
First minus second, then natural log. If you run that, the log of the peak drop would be -1.6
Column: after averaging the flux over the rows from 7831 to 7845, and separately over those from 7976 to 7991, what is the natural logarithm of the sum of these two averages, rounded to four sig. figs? 3.086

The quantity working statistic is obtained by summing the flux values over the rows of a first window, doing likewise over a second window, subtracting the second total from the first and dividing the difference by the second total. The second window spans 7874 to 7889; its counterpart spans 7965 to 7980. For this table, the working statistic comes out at 0.011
